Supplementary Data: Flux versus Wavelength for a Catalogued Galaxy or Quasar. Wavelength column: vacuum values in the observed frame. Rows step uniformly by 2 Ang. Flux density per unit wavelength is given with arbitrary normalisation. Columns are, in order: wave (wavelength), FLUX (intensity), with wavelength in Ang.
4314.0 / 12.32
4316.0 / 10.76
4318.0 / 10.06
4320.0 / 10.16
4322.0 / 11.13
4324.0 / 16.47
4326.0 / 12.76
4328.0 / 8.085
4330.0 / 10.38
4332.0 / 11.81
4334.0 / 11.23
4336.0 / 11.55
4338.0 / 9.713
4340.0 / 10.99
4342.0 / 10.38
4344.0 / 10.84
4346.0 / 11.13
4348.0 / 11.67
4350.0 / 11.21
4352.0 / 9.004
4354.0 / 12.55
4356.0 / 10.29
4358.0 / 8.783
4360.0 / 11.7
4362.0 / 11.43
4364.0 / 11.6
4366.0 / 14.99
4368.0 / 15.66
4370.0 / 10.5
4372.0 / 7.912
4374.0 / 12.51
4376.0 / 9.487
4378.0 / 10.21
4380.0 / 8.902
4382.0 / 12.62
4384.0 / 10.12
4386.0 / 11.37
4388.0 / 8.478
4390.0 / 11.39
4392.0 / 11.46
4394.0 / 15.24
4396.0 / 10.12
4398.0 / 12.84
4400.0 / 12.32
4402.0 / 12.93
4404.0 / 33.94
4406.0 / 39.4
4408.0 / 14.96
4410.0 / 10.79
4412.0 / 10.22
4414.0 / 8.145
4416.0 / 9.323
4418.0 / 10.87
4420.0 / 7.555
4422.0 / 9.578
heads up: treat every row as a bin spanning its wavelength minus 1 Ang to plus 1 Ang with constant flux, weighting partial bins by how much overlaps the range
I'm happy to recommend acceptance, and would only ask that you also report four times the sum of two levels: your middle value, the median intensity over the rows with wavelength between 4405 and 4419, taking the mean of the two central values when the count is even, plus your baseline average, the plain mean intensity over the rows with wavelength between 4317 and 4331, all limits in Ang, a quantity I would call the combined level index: 88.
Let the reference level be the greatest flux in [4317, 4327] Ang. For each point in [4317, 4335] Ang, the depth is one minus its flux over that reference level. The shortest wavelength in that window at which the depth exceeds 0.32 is 4318.0 Ang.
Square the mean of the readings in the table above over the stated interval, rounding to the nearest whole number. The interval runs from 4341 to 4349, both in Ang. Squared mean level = 121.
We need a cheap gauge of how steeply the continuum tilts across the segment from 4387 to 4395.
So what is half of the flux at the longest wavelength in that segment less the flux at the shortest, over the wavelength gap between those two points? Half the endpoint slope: 0.6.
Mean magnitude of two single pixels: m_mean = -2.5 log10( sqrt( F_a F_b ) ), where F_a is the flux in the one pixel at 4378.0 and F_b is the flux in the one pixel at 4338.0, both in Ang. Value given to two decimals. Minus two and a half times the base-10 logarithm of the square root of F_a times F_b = -2.50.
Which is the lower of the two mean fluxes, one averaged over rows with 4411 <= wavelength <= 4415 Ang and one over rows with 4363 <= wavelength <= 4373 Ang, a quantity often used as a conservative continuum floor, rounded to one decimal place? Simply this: 9.2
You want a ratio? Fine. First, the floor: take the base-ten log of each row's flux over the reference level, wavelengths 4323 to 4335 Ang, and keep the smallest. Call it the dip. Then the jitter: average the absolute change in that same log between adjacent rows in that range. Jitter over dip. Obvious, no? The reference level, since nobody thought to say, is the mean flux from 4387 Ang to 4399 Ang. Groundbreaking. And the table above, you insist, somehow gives -0.6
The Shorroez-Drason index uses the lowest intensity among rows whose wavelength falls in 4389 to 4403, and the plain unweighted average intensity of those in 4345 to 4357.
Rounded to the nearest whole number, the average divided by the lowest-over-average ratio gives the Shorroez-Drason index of 12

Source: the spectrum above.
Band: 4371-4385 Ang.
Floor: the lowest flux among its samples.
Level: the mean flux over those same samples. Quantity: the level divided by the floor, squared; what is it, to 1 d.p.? 1.7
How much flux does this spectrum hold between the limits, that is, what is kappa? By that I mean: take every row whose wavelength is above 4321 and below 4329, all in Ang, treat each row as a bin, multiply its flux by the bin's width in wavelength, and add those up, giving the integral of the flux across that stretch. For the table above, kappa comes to 97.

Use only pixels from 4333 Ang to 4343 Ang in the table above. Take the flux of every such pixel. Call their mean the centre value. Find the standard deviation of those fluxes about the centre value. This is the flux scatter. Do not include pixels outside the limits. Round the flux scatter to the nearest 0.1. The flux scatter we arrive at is 0.7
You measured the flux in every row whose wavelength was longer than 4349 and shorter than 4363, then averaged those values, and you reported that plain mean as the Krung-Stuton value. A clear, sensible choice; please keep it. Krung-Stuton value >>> 10.7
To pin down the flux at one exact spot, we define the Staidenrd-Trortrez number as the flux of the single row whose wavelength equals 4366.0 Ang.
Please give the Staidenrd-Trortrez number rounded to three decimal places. 14.990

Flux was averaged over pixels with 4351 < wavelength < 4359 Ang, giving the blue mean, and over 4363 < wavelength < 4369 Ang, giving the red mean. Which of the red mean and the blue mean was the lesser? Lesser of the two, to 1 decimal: 10.2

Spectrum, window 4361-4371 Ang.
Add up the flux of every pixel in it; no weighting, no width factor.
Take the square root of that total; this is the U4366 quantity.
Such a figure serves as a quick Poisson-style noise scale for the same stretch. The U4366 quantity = 8.0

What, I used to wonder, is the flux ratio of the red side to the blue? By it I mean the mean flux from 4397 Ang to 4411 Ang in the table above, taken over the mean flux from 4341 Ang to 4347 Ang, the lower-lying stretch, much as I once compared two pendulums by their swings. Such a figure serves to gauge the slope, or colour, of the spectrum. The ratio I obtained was 1.82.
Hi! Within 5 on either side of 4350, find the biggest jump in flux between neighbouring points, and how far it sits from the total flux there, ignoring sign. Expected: 52.0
